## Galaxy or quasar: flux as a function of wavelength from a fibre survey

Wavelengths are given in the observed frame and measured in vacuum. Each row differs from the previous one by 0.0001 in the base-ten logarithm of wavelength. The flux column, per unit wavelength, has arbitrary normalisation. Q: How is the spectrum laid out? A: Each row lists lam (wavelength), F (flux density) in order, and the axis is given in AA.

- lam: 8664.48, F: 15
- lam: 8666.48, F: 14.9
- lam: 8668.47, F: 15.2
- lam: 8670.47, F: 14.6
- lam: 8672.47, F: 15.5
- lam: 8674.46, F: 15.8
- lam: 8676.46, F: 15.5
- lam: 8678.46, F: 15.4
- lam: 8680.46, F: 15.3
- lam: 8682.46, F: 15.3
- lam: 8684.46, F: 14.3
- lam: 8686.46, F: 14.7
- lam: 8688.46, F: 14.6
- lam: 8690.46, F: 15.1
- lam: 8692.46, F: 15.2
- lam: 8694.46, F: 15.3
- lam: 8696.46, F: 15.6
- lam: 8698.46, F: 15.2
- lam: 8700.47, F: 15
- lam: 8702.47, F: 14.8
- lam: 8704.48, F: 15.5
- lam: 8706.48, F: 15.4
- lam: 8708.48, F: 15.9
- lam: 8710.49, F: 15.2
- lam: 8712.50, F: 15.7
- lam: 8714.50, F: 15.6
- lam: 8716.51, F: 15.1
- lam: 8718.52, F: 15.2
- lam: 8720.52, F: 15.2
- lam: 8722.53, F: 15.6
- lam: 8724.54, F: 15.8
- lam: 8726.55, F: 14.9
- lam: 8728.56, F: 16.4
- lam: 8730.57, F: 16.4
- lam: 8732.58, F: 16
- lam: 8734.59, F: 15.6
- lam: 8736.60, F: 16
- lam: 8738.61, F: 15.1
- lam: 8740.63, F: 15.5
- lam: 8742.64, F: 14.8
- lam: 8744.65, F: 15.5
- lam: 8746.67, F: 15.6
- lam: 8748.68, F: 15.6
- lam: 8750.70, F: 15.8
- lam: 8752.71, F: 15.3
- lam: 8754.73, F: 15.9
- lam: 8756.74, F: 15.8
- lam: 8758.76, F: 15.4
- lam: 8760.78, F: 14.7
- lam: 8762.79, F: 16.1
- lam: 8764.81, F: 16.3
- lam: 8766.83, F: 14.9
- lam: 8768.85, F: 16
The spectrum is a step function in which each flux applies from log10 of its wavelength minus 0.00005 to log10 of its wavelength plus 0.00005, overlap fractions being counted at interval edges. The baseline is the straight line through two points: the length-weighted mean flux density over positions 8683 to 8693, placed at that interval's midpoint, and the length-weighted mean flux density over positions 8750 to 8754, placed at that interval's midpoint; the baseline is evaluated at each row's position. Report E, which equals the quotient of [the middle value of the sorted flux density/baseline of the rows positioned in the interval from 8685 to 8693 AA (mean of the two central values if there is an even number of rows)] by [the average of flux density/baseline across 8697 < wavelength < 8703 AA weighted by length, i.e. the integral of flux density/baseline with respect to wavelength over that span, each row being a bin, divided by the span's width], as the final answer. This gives 1.00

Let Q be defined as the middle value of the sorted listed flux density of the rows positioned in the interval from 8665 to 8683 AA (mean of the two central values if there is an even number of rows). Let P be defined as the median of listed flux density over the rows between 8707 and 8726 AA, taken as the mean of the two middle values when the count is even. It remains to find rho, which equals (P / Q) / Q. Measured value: 0.0666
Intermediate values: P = 15.6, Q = 15.30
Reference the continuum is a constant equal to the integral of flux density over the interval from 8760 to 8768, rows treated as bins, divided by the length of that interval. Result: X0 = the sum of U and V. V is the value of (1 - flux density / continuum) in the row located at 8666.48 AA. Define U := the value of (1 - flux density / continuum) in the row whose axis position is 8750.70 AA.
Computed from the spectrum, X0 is 0.02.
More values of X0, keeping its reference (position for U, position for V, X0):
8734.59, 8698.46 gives 0.02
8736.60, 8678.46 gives -0.02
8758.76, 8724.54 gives -0.01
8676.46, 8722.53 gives 0.00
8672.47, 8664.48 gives 0.04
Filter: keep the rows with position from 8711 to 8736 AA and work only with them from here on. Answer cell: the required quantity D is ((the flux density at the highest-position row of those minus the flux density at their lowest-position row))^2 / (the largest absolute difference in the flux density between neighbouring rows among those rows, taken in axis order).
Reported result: 0.01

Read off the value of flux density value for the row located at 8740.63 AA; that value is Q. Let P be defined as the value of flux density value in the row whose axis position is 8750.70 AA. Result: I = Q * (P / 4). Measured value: 61.2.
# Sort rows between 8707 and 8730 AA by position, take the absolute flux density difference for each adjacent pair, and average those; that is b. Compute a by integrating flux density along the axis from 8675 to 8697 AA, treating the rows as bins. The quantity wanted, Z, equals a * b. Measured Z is 163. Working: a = 333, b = 0.49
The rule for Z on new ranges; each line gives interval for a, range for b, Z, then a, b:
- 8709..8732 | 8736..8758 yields 150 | 358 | 0.42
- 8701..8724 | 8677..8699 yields 106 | 354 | 0.30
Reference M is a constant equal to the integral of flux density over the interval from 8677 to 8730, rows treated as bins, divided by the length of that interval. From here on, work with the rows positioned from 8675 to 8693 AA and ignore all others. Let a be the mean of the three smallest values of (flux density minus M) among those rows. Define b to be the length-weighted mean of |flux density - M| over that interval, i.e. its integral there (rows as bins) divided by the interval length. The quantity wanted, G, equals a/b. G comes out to -2.3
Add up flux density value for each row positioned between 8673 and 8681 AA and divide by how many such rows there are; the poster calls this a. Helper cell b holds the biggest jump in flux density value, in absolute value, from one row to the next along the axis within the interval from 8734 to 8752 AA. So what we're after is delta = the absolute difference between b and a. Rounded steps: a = 15.5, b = 0.9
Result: 14.6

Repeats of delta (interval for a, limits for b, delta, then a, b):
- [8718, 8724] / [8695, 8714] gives 14.6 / 15.3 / 0.7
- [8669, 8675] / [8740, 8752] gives 14.6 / 15.3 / 0.7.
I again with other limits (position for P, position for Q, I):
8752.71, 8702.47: 56.6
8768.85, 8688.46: 58.4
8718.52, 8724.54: 60.0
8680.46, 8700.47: 57.4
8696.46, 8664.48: 58.5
